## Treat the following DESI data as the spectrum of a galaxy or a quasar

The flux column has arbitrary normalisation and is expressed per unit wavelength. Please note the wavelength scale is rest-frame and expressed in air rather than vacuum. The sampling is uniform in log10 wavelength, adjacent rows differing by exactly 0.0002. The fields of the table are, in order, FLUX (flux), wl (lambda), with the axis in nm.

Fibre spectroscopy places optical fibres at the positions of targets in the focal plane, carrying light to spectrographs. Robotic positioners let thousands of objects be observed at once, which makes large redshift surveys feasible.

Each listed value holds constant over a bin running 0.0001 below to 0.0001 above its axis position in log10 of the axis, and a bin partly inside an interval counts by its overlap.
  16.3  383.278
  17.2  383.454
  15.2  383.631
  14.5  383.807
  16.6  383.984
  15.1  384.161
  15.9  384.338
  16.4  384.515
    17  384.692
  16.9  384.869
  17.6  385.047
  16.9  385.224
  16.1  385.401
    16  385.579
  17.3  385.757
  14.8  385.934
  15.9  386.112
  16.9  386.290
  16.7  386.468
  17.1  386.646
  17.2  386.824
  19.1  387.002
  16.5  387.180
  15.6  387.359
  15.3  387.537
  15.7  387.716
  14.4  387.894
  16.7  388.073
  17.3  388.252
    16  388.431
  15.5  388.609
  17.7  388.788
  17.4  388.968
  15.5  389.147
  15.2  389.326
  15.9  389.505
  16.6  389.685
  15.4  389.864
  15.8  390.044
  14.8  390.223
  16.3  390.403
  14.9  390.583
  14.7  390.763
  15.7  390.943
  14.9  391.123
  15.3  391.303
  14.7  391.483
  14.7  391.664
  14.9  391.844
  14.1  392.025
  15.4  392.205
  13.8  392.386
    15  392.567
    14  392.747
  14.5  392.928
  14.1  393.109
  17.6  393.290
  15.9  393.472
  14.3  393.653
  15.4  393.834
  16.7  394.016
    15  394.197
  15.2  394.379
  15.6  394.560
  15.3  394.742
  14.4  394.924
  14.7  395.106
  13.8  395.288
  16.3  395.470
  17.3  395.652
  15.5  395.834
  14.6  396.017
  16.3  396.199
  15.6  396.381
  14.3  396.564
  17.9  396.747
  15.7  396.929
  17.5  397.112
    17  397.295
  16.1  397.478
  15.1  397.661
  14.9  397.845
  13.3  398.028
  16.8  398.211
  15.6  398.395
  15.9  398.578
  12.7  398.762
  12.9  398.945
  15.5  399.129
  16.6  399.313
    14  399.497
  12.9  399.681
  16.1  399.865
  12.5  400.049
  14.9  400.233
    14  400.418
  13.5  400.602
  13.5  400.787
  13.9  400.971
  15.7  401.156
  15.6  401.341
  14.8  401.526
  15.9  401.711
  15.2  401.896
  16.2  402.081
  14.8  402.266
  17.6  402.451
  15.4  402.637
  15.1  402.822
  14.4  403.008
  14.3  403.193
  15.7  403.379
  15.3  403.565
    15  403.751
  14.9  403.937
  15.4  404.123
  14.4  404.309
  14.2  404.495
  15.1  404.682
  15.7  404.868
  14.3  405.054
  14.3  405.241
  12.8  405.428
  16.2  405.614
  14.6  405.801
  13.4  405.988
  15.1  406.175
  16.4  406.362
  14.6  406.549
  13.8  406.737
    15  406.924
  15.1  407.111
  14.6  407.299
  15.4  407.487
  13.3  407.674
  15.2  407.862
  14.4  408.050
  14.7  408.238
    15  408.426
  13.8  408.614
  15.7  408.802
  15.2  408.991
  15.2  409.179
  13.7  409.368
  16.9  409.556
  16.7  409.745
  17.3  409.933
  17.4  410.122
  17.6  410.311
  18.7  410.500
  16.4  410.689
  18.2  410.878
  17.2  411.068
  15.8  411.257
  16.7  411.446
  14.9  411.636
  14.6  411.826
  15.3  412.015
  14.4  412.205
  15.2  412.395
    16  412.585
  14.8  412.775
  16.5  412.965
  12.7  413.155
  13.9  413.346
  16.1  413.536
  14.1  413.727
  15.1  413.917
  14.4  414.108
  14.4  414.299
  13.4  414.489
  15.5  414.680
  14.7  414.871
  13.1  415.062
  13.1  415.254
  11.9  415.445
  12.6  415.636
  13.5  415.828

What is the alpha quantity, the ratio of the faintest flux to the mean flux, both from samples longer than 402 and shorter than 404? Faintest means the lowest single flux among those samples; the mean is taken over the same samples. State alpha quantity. 0.932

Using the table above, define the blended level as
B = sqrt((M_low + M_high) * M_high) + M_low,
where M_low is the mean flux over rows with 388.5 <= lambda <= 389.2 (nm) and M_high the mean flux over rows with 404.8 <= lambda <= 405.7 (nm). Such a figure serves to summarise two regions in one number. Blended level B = 37.9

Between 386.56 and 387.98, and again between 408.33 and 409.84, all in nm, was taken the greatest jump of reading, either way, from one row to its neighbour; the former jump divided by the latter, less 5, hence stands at -4.19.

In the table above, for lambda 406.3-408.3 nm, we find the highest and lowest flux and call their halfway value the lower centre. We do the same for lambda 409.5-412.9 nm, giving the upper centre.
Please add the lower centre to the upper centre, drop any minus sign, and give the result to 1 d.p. 31.4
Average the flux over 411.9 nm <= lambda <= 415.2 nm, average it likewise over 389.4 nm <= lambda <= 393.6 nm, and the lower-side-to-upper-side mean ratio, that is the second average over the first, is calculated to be 1.03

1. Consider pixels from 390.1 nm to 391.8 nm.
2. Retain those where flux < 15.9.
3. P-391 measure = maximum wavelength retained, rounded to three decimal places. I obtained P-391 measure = 391.664 nm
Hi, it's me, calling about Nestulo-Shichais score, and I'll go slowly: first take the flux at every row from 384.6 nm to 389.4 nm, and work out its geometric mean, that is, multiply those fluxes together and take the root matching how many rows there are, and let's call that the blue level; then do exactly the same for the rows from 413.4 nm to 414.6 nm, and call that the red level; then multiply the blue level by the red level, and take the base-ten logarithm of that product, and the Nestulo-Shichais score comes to 2.38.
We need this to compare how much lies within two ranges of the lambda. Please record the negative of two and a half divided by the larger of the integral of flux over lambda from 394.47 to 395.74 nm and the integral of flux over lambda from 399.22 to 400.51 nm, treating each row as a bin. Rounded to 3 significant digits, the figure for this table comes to -0.128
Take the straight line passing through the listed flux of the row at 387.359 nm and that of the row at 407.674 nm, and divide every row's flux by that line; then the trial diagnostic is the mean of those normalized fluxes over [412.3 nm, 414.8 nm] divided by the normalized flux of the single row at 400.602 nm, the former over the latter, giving 1.22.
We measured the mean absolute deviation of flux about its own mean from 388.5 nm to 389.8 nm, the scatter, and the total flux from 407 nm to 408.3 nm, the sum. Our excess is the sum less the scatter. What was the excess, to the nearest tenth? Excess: 101.9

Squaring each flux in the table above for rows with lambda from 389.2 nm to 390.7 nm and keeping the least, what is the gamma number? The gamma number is 219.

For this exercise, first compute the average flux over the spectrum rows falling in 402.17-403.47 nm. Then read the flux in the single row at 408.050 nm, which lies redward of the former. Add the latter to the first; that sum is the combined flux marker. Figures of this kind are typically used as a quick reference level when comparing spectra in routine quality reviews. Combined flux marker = 29.7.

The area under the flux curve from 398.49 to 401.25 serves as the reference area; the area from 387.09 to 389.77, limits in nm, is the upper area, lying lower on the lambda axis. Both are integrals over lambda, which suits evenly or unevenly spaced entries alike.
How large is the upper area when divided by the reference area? 1.09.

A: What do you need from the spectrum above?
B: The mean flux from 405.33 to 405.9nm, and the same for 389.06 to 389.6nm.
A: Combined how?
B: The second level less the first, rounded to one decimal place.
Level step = 1.0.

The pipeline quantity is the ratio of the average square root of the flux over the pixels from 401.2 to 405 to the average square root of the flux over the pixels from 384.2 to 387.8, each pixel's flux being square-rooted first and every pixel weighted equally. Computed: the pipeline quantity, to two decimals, 0.96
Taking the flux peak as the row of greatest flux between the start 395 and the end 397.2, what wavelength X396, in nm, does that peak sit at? 396.747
